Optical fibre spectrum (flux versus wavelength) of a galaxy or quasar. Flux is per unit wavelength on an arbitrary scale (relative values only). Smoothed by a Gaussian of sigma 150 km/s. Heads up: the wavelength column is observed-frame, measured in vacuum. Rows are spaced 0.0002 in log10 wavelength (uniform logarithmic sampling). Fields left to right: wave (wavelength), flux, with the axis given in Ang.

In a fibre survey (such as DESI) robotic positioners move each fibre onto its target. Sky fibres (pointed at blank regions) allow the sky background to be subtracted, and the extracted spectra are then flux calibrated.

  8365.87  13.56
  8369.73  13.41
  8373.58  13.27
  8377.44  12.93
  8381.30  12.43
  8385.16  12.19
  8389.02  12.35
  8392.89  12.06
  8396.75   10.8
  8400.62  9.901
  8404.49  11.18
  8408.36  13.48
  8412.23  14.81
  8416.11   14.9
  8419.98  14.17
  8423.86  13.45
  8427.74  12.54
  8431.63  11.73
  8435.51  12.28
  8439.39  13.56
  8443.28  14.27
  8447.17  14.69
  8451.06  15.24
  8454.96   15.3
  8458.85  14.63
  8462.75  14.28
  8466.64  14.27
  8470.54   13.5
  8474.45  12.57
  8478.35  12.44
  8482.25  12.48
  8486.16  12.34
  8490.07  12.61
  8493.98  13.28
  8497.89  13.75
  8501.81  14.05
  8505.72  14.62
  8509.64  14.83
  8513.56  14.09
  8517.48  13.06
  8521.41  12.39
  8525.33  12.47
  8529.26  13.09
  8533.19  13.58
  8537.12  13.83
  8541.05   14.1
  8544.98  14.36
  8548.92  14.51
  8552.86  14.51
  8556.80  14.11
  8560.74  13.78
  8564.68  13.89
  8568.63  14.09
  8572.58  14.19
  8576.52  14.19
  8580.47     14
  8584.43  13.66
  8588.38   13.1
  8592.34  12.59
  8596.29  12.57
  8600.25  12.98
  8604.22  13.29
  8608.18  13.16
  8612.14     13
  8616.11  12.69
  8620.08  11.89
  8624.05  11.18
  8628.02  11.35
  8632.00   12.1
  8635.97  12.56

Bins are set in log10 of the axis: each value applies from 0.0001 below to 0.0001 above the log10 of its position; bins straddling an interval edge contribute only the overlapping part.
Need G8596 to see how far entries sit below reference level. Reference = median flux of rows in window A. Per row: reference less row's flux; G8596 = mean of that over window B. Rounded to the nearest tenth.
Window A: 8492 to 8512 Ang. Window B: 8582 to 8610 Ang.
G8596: 1.0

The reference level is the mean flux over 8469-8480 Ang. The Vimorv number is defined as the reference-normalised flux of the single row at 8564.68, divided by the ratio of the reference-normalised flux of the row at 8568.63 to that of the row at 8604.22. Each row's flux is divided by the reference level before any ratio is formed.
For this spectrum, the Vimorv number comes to 1.02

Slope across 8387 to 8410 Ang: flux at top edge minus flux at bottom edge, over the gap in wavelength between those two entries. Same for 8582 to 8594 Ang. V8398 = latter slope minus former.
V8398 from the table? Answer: -0.19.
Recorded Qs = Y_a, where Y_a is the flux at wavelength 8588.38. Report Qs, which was 13.1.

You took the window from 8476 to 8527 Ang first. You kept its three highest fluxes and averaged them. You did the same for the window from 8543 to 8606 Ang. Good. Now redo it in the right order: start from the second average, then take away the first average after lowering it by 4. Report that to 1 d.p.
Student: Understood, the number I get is 3.9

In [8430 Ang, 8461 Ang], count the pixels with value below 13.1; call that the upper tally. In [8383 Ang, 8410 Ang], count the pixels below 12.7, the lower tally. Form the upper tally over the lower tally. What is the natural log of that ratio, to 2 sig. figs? -1.1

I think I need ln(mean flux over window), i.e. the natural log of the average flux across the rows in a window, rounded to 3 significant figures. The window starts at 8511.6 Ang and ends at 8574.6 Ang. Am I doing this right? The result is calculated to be 2.62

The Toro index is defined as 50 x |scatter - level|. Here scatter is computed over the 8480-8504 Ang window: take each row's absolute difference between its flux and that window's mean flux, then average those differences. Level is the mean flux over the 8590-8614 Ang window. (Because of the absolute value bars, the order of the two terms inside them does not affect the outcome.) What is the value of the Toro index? 616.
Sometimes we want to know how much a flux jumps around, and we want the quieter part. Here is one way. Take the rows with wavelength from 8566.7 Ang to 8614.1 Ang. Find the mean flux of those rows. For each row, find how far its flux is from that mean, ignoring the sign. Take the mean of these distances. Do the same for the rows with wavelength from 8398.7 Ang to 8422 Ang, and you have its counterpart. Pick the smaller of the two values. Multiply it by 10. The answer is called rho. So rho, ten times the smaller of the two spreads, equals 5.2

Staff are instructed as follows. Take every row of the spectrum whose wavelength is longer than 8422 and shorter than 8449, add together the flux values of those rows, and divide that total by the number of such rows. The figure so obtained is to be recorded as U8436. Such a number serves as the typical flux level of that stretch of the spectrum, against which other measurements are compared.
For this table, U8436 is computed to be 13.2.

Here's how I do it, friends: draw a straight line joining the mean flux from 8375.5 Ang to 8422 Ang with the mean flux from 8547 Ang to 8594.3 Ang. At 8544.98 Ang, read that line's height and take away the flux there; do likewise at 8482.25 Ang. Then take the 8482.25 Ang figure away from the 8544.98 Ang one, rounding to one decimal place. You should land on -1.4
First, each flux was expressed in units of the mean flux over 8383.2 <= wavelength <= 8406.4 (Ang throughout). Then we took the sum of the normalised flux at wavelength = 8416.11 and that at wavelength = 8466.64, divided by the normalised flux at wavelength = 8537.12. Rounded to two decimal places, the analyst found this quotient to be 2.11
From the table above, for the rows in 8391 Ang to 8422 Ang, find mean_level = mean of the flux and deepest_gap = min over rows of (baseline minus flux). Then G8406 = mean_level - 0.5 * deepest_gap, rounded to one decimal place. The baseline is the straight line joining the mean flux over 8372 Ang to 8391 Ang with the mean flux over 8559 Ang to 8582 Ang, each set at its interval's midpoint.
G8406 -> 13.7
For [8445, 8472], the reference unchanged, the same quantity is 15.6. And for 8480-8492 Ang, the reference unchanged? 12.1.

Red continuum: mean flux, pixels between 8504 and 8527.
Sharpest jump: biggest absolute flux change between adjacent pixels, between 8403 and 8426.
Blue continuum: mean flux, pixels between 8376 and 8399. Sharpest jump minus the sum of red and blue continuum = -23.4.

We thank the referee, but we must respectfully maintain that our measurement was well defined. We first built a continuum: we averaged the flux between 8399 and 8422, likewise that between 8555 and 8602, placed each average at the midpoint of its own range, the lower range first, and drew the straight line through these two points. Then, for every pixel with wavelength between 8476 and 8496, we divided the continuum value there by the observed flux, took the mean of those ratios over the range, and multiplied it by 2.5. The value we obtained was 2.64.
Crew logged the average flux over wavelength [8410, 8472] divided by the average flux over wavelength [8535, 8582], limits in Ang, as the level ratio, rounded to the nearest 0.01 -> 0.99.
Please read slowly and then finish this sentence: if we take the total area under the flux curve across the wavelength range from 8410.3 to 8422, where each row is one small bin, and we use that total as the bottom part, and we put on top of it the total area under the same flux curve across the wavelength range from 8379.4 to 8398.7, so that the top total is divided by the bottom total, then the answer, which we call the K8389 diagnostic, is 1.4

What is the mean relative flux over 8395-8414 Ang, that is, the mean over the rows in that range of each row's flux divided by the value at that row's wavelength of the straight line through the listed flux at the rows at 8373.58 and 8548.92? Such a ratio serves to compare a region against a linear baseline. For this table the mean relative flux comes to 0.89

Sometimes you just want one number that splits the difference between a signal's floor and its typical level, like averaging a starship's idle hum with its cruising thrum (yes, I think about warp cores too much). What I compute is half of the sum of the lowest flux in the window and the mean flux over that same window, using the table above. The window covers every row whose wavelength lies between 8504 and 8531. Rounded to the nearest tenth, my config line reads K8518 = 12.9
